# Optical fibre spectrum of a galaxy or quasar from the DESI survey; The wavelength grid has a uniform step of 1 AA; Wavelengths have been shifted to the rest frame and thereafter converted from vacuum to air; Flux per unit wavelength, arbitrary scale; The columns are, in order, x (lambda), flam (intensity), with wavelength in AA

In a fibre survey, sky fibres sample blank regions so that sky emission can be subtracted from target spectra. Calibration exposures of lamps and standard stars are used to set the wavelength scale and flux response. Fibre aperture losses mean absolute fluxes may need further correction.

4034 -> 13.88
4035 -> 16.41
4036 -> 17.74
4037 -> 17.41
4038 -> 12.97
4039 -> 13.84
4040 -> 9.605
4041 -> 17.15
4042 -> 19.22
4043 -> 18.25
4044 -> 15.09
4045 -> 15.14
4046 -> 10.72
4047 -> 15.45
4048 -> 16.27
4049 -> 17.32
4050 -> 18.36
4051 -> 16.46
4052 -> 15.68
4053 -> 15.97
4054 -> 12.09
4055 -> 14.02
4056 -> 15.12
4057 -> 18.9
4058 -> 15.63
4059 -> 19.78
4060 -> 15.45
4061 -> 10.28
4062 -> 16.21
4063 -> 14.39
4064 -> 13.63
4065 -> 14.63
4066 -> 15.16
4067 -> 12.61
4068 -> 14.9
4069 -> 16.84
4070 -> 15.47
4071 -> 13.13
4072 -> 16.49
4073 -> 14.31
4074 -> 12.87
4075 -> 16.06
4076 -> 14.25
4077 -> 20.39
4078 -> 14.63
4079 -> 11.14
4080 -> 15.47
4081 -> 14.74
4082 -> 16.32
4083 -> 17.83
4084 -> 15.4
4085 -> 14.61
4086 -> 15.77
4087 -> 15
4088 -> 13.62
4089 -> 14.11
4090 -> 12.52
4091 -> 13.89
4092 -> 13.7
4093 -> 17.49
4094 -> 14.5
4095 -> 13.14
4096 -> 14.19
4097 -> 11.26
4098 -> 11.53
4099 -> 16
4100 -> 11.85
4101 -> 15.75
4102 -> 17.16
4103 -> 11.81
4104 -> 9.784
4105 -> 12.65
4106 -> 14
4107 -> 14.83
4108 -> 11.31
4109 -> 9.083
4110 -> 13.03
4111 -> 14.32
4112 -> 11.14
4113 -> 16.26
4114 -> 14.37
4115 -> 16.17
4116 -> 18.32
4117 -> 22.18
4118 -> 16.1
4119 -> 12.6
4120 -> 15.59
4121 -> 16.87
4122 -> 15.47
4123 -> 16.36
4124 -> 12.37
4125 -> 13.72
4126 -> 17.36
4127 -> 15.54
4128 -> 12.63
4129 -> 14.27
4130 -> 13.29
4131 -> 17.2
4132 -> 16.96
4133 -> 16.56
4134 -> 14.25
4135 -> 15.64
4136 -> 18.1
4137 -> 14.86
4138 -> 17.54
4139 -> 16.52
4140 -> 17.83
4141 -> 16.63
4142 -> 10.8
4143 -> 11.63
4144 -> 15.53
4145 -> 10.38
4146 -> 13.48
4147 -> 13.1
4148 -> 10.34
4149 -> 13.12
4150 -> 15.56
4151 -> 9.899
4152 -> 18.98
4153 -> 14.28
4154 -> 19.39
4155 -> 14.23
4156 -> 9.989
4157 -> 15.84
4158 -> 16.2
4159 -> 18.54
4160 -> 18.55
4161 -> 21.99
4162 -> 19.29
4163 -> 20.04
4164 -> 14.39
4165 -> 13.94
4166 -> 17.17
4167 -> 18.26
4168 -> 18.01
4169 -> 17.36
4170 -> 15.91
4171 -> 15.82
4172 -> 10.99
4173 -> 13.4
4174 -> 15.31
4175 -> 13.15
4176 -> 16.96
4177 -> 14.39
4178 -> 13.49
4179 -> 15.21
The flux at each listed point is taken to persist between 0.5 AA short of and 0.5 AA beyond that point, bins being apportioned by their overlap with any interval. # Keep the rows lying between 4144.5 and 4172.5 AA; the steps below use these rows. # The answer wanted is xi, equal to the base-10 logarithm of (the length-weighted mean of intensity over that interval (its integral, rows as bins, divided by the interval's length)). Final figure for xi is 1.19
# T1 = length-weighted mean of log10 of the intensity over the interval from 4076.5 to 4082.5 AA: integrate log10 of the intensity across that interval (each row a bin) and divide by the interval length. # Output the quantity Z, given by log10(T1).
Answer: 0.073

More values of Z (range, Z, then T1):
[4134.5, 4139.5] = 0.085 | 1.22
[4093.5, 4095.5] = 0.057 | 1.14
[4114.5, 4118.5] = 0.099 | 1.26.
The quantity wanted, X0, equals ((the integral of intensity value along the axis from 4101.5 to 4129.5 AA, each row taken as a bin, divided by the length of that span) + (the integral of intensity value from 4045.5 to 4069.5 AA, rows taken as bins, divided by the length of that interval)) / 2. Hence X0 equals 14.9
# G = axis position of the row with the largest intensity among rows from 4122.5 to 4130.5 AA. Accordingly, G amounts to 4126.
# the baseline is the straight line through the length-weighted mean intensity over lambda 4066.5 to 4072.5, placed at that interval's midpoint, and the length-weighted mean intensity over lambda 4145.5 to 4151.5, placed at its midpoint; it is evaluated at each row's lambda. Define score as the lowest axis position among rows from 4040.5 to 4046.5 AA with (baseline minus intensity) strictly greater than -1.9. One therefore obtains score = 4041 AA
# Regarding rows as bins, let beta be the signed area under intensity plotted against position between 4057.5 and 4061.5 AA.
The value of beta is 61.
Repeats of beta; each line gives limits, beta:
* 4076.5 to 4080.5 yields 62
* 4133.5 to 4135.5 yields 30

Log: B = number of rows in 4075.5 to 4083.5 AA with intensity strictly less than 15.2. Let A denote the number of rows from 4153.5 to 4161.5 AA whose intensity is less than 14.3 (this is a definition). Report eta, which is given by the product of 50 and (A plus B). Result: 300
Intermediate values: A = 2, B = 4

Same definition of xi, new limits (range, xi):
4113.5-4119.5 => 1.22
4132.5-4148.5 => 1.16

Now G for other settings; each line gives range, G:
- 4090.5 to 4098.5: 4093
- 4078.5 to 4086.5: 4083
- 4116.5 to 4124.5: 4117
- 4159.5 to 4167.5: 4161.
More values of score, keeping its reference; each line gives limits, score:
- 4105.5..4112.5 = 4106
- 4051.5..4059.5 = 4052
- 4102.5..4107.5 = 4103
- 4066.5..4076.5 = 4067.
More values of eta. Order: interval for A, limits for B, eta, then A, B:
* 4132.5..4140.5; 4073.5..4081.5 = 300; 1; 5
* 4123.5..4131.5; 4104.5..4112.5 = 650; 5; 8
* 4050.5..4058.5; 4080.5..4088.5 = 300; 2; 4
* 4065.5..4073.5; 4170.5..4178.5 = 350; 2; 5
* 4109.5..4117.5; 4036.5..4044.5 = 300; 2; 4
